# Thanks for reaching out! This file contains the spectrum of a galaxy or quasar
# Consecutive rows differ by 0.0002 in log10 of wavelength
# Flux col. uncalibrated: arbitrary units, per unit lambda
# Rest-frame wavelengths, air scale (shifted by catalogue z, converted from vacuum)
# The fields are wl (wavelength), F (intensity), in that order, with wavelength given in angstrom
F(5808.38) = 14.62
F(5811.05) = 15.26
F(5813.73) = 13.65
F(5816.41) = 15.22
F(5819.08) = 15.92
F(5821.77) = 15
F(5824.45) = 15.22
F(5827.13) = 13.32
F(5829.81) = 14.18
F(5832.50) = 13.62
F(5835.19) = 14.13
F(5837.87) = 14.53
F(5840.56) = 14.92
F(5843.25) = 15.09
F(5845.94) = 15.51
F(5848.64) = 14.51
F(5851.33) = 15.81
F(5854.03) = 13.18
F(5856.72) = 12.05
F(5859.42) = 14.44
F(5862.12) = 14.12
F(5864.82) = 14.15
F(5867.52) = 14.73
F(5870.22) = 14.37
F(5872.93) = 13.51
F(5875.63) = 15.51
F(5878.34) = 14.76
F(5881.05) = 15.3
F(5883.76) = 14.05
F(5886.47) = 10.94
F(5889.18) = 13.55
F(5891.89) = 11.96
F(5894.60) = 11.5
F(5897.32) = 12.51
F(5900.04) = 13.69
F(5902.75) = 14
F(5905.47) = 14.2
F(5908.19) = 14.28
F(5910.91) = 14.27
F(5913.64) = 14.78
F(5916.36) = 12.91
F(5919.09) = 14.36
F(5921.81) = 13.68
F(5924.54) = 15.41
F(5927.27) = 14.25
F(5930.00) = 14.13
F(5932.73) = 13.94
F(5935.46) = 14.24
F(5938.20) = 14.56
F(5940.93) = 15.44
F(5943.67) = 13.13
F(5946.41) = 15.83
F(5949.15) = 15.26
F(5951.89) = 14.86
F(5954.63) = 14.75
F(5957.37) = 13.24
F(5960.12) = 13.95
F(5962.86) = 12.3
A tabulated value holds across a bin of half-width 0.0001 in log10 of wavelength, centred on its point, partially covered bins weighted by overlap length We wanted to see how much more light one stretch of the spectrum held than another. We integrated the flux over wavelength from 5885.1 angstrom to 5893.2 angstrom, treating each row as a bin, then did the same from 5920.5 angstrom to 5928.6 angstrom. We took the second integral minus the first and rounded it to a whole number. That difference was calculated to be 19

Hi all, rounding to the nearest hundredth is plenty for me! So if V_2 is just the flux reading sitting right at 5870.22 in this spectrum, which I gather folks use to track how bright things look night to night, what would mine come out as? 14.37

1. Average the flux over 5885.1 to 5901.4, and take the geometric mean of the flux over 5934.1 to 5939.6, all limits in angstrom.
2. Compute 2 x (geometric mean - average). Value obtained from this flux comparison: 4.1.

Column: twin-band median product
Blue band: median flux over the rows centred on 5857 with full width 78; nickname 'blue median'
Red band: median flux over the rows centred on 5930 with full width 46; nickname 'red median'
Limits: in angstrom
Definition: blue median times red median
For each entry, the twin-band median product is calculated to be 205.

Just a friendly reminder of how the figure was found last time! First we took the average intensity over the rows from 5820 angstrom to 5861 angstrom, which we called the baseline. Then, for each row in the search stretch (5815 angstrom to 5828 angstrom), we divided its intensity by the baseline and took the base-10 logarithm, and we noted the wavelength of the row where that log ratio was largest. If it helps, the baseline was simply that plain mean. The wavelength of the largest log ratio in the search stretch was 5819.08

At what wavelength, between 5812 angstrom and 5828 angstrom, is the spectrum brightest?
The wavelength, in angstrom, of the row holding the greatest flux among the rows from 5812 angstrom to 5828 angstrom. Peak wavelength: 5819.08 angstrom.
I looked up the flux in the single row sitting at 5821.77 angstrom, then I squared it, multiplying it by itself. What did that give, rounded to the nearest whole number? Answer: 225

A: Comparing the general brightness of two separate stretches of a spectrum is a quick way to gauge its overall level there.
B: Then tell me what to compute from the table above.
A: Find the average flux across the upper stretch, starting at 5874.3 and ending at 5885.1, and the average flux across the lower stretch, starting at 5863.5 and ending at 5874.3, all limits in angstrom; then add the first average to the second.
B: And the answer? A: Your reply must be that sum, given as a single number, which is 29.1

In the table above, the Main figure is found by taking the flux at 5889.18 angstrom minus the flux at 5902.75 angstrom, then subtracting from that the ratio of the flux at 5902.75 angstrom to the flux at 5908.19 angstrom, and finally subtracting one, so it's -2.4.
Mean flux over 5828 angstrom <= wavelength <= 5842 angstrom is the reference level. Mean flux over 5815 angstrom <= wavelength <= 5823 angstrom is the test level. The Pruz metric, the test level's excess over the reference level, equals 1.1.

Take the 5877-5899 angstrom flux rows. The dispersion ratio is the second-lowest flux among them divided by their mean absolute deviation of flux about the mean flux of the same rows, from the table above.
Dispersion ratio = 9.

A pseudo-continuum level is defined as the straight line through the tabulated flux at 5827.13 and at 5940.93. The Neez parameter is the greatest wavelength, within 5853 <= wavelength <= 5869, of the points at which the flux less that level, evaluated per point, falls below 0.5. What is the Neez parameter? 5864.82 angstrom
